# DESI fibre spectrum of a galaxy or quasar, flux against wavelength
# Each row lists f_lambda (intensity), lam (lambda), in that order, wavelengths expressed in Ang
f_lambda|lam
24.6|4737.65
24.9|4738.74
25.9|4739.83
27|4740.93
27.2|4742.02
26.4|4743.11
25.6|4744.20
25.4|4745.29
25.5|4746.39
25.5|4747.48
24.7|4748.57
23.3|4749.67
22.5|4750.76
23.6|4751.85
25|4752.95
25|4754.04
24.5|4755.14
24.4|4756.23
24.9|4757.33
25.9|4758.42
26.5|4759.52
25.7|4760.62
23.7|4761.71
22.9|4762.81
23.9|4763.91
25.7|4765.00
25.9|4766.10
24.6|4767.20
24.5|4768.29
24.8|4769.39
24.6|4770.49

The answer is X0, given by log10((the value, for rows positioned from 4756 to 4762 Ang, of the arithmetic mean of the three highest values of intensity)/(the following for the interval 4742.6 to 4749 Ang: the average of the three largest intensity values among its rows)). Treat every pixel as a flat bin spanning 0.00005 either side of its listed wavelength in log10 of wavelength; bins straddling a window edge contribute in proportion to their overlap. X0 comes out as 0.003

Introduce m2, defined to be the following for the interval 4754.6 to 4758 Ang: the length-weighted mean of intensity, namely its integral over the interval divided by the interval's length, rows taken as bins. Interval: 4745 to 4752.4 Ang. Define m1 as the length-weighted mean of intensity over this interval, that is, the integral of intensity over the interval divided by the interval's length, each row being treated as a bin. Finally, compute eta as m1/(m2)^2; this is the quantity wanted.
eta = 0.040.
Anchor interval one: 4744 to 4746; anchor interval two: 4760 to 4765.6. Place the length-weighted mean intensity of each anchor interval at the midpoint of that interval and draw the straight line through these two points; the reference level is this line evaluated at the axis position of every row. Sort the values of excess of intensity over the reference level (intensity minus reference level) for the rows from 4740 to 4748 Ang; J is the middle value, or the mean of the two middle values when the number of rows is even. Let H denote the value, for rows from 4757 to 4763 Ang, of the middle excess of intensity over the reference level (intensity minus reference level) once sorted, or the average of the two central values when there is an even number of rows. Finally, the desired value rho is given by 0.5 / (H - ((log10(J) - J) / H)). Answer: 0.25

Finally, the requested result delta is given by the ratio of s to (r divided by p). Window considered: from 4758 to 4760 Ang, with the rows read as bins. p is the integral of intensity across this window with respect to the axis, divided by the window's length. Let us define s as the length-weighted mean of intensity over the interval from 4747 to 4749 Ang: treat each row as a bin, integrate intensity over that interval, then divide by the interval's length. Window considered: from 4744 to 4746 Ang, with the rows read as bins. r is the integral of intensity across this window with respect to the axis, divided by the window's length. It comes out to 25.9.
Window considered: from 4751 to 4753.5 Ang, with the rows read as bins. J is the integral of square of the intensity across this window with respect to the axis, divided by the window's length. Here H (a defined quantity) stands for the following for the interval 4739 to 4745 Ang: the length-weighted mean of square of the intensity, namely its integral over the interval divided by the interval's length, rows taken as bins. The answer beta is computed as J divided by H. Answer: 0.84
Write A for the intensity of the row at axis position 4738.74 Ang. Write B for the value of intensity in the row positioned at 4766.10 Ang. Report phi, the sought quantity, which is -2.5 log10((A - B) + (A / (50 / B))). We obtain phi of -2.69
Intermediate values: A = 24.9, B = 25.9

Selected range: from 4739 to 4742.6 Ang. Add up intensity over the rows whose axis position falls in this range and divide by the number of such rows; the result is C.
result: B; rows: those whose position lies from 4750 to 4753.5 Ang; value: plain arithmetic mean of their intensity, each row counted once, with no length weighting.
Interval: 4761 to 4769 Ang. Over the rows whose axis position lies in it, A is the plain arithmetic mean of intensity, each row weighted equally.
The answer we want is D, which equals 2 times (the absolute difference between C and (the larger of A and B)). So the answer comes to 4.5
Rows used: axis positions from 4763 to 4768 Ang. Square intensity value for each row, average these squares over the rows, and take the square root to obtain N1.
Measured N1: 25.0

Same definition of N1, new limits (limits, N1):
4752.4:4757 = 24.7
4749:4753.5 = 23.6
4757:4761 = 25.8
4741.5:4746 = 26.2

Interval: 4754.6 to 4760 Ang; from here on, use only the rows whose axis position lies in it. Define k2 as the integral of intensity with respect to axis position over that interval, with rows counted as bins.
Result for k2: 136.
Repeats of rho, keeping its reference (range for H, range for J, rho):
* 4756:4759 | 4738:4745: 0.10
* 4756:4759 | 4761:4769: 0.10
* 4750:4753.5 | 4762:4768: -0.25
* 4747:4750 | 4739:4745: -0.22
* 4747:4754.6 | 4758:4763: -0.19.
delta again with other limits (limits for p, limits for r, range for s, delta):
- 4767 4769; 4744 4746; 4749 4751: 22.3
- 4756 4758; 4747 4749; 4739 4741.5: 25.8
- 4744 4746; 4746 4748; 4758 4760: 26.0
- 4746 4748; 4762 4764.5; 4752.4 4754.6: 27.1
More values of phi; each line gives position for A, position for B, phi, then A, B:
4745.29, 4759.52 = -2.73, 25.4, 26.5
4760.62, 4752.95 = -2.83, 25.7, 25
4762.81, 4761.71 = -2.51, 22.9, 23.7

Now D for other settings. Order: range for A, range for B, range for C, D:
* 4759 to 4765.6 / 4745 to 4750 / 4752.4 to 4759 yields 0.1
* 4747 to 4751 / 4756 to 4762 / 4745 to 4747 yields 0.5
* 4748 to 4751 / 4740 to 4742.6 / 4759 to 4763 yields 4.8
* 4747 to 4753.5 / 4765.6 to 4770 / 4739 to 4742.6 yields 3.5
